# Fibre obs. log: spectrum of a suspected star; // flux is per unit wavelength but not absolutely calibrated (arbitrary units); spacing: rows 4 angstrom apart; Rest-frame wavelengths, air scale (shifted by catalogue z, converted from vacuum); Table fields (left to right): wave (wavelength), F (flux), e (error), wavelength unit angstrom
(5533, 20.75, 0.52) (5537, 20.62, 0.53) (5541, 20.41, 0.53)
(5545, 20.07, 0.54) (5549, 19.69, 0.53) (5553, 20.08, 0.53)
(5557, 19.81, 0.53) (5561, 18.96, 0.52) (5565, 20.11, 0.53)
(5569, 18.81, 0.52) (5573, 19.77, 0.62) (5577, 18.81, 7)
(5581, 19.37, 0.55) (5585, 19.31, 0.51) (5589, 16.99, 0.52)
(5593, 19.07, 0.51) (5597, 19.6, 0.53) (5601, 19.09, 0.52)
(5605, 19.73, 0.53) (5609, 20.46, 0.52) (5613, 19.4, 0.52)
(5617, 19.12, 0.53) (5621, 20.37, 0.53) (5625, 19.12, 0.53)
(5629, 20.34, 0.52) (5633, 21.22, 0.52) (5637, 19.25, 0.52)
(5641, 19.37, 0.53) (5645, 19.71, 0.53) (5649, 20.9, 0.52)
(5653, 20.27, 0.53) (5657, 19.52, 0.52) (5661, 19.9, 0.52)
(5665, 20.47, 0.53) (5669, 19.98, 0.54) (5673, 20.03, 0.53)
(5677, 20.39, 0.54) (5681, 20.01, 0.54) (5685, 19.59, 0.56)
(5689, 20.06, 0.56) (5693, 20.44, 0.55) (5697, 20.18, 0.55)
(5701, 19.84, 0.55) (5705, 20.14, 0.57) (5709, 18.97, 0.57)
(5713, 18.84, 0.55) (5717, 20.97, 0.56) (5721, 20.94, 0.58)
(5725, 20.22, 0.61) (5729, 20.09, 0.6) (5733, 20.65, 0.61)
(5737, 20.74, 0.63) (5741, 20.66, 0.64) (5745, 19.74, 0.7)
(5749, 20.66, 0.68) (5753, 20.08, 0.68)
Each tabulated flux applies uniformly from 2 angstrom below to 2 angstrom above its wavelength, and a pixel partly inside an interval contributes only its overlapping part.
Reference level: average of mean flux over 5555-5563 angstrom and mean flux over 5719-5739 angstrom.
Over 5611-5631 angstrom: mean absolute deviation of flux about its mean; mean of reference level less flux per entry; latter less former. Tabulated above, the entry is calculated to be -0.26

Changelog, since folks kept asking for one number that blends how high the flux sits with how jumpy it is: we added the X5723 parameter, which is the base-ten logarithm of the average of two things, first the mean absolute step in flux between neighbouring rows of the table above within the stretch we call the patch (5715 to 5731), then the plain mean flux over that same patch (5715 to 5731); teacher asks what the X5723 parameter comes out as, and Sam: 1.02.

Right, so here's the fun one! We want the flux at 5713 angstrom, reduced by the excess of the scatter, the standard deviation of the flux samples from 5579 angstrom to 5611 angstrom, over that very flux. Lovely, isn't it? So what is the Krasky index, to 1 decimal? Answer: 36.7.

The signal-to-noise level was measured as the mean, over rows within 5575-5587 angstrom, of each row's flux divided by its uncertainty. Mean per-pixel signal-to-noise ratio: 25.3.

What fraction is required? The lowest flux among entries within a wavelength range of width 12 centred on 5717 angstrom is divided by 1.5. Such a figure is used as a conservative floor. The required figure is 12.6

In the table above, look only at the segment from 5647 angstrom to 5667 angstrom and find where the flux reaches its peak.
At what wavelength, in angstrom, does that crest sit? 5649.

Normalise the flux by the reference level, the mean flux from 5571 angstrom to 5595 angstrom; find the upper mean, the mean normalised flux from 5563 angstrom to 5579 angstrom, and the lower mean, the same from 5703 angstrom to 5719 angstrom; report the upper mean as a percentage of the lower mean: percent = 98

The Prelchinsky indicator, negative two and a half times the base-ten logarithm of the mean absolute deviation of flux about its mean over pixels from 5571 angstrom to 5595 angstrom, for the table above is 0.45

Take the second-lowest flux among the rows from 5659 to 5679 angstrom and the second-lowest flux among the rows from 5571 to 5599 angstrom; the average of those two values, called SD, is 19.4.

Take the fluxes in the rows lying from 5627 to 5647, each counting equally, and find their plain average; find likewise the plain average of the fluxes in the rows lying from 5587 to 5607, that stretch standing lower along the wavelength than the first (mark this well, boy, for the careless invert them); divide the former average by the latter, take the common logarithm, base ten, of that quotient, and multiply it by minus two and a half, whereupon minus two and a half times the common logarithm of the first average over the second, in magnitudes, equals -0.060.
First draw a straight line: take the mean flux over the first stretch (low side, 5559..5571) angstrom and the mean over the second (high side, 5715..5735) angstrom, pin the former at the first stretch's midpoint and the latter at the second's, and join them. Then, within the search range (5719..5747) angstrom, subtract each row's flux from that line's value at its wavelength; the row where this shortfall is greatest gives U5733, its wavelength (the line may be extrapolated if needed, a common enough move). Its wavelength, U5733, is 5745 angstrom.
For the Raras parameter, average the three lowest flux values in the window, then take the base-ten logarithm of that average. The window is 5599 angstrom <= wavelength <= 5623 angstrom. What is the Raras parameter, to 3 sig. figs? 1.28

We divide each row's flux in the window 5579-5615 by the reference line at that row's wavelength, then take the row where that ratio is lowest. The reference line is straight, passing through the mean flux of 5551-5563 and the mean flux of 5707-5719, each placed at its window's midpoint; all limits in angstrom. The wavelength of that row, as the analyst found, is 5589 angstrom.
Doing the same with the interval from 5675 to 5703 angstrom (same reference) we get 5685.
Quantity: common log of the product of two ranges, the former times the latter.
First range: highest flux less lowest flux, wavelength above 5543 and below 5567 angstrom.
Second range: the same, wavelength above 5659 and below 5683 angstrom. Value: -0.18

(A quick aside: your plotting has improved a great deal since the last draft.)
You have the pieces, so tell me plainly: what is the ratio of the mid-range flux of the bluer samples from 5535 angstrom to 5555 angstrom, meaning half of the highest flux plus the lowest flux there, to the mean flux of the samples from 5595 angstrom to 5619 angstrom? 1.03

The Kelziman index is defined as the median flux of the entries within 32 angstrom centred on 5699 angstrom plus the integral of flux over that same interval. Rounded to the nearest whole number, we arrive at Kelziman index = 652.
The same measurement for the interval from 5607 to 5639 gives 657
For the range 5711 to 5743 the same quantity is 673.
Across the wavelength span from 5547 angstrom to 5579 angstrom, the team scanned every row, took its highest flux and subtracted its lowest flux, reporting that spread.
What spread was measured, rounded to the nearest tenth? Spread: 1.3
